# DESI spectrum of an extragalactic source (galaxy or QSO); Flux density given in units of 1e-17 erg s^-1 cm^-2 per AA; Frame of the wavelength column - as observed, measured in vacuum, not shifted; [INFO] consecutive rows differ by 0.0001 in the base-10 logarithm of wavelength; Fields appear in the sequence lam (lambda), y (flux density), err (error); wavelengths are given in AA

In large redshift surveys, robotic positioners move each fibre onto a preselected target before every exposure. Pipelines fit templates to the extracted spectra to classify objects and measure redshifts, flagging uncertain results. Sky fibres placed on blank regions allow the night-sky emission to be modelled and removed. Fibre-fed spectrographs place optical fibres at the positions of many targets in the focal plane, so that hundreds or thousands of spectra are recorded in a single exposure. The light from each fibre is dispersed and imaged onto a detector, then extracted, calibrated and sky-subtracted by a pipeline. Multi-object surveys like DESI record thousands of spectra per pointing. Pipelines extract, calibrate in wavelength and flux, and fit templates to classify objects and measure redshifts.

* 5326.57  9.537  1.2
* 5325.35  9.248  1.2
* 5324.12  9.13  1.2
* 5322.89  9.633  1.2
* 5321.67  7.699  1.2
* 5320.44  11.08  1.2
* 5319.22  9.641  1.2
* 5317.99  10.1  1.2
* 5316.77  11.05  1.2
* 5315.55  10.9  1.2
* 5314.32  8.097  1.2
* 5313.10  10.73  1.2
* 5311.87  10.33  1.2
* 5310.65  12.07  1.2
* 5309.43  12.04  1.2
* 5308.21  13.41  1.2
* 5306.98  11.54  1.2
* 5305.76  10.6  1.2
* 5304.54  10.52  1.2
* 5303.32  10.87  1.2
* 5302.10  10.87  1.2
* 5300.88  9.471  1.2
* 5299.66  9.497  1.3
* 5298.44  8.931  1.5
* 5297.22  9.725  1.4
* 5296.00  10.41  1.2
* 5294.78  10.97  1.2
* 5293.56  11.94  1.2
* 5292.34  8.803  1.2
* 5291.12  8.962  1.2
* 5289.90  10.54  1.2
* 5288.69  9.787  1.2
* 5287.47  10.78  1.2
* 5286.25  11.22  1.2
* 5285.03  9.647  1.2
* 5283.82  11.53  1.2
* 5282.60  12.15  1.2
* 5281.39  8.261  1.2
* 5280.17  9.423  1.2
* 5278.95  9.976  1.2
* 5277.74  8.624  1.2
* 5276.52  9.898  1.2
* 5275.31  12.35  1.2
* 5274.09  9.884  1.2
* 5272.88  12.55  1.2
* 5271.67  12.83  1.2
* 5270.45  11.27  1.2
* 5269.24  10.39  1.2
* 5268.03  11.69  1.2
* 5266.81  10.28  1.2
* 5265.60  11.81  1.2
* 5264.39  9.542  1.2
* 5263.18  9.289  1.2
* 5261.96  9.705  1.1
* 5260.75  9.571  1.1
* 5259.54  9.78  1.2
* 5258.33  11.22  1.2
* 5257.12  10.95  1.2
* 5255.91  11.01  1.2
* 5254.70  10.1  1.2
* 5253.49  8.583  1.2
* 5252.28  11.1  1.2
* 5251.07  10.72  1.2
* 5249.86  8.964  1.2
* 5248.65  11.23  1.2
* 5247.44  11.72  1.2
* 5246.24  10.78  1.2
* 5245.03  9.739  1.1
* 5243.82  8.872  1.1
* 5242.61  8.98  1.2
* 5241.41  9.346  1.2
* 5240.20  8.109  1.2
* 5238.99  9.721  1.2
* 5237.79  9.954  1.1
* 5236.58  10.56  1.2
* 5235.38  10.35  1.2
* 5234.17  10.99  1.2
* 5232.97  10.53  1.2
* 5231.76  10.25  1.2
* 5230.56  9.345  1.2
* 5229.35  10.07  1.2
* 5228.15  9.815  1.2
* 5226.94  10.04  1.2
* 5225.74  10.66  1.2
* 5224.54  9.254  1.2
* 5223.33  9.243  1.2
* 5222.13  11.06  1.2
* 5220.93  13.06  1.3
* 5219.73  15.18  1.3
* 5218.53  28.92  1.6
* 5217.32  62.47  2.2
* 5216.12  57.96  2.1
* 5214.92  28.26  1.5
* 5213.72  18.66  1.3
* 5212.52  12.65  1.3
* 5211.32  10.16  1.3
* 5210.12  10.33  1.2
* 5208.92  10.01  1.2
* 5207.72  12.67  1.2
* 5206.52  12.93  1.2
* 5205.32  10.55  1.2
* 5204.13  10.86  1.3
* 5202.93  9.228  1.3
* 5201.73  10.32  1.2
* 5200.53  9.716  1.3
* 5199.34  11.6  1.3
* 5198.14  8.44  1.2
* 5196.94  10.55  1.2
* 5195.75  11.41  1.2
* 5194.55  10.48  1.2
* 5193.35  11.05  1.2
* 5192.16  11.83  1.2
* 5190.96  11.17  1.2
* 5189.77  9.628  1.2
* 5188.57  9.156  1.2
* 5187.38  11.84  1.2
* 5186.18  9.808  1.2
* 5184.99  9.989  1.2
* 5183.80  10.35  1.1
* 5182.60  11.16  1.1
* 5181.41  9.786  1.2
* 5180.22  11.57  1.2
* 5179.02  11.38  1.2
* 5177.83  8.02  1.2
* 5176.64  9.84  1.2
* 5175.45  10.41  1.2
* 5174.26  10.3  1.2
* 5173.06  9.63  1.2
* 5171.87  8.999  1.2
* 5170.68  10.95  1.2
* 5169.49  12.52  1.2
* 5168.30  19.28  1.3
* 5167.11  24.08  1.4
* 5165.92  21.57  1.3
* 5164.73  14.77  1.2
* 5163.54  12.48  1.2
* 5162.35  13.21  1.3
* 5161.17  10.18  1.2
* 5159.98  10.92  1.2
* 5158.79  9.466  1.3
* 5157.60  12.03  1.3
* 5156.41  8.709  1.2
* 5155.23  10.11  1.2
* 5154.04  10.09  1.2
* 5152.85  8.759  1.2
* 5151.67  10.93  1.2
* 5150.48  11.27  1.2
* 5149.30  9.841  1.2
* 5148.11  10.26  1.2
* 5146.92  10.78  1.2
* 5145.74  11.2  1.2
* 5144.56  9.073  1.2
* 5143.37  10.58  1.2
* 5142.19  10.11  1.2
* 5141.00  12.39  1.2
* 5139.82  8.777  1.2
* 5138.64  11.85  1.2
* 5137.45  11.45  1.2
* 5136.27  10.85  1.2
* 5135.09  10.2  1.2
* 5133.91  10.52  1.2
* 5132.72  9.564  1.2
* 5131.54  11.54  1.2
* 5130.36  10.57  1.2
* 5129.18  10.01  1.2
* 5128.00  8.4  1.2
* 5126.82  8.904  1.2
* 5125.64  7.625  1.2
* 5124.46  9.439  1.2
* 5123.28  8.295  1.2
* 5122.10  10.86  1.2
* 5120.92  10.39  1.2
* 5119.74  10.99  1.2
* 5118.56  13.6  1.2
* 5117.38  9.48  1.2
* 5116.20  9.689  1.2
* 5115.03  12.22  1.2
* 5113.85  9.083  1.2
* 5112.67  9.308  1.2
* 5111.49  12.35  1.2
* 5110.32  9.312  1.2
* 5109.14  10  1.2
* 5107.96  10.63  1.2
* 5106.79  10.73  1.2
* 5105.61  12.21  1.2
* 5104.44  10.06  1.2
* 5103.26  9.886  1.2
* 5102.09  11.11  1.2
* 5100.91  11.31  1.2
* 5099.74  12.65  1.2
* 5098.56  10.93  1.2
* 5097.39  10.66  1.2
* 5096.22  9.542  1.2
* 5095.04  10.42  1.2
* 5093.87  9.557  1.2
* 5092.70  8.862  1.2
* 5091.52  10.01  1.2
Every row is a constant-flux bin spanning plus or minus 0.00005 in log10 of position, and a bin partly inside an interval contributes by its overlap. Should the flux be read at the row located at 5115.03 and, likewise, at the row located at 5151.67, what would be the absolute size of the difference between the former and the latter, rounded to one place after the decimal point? 1.3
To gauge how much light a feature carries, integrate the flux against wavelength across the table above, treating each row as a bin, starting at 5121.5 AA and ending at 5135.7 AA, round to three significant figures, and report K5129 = 137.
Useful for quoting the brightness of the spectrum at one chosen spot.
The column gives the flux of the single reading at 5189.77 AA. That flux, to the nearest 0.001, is 9.628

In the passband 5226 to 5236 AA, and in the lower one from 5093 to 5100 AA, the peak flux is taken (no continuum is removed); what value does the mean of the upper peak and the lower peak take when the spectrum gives 11.8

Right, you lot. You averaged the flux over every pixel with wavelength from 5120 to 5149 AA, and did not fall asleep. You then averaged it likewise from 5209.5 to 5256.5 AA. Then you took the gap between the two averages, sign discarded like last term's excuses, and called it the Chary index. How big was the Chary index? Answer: 3.9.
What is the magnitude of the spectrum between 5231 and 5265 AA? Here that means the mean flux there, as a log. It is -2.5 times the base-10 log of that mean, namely -2.51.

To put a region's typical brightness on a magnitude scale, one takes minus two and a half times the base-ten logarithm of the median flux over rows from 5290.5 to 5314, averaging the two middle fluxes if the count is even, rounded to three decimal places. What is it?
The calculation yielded -2.563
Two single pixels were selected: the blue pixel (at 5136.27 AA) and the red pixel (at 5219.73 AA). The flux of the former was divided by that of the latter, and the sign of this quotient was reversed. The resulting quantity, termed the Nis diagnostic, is -0.71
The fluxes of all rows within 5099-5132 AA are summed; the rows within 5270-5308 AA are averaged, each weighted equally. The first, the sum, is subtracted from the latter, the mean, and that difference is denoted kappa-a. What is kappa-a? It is -280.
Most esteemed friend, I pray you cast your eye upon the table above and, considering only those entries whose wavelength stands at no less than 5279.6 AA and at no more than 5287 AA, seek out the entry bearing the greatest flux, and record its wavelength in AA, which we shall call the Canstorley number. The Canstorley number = 5282.60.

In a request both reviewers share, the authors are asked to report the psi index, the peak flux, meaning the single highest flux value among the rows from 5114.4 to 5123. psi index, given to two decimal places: 13.60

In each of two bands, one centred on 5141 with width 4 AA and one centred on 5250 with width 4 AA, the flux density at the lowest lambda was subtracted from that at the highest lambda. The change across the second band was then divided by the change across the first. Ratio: -0.38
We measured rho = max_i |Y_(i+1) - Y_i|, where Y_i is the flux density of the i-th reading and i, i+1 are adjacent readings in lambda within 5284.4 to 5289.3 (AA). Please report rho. 1.6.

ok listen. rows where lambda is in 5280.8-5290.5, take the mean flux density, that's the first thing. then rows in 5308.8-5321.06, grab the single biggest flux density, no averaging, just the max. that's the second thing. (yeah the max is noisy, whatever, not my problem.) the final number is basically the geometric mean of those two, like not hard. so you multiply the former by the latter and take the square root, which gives 11.3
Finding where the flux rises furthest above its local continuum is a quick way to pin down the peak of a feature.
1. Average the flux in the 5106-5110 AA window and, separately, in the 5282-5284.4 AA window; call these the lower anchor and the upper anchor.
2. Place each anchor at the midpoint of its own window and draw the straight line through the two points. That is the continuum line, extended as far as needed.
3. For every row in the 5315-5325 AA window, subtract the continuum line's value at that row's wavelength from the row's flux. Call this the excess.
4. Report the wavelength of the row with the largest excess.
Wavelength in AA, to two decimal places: 5320.44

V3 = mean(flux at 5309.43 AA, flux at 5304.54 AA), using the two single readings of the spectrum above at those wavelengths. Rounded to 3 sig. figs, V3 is 11.3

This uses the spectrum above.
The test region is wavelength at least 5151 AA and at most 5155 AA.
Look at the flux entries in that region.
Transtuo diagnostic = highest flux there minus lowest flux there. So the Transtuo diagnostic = 2.17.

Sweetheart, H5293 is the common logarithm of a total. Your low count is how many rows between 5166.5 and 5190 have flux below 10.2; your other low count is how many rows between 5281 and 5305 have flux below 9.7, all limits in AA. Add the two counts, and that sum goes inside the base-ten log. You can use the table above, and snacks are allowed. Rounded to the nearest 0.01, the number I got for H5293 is 1.20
